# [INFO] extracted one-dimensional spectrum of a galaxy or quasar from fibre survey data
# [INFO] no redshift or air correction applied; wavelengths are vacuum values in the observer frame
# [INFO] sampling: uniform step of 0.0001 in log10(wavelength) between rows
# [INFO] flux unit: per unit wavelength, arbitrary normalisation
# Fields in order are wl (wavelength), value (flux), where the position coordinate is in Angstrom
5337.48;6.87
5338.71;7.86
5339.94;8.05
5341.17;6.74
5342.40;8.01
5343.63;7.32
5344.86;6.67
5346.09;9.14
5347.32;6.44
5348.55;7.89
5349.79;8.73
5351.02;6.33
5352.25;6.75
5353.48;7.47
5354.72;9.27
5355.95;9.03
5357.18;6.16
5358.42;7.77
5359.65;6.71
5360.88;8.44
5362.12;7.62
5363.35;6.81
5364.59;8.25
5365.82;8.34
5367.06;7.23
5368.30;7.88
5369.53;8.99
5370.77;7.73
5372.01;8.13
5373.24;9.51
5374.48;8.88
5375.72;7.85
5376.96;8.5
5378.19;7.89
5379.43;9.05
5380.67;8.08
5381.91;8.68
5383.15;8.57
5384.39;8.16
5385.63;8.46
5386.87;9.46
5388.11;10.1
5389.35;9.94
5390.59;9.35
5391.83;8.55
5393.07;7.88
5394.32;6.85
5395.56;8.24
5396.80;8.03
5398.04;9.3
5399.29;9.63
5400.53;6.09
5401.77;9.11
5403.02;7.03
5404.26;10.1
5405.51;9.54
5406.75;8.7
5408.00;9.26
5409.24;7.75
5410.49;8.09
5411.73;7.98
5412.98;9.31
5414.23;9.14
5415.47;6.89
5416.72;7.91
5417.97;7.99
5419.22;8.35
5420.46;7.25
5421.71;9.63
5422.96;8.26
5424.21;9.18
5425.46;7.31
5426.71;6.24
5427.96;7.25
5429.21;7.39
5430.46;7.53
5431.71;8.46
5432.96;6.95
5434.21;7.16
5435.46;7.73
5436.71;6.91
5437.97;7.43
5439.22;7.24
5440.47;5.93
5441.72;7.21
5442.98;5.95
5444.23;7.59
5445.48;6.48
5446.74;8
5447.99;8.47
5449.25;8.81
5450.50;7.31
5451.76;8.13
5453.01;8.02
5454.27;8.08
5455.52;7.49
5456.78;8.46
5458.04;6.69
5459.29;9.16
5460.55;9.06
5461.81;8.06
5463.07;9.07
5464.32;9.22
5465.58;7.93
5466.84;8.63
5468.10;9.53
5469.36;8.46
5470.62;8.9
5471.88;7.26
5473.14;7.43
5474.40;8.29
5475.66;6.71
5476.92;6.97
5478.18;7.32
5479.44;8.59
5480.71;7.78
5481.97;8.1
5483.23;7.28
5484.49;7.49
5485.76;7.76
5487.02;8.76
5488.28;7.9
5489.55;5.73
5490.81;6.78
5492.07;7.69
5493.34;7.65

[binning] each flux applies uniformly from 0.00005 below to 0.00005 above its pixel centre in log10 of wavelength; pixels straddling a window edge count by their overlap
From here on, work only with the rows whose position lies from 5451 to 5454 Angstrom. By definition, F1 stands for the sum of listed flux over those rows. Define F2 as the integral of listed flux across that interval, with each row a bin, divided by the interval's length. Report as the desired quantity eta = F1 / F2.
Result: 2.01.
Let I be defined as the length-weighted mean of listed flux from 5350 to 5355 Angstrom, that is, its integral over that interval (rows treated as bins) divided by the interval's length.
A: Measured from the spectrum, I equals 7.4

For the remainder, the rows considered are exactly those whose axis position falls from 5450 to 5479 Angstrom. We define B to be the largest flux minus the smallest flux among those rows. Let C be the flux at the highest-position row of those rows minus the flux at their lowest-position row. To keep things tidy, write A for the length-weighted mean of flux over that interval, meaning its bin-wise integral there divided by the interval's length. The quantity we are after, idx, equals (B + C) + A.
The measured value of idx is 11.0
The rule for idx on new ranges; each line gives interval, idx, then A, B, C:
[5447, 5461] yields 11.2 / 8.14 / 2.5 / 0.6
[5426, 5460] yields 13.6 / 7.49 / 3.2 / 2.9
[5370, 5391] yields 12.7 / 8.72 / 2.4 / 1.6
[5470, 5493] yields 9.6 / 7.60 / 3.2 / -1.2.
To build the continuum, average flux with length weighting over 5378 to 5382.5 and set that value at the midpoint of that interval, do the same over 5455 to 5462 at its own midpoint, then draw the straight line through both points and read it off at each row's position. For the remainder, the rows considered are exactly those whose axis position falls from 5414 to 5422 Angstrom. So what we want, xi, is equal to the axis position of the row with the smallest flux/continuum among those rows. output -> 5415.47 Angstrom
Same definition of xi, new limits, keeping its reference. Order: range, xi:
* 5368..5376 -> 5370.77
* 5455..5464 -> 5458.04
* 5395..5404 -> 5400.53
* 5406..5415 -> 5409.24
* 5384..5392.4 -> 5384.39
